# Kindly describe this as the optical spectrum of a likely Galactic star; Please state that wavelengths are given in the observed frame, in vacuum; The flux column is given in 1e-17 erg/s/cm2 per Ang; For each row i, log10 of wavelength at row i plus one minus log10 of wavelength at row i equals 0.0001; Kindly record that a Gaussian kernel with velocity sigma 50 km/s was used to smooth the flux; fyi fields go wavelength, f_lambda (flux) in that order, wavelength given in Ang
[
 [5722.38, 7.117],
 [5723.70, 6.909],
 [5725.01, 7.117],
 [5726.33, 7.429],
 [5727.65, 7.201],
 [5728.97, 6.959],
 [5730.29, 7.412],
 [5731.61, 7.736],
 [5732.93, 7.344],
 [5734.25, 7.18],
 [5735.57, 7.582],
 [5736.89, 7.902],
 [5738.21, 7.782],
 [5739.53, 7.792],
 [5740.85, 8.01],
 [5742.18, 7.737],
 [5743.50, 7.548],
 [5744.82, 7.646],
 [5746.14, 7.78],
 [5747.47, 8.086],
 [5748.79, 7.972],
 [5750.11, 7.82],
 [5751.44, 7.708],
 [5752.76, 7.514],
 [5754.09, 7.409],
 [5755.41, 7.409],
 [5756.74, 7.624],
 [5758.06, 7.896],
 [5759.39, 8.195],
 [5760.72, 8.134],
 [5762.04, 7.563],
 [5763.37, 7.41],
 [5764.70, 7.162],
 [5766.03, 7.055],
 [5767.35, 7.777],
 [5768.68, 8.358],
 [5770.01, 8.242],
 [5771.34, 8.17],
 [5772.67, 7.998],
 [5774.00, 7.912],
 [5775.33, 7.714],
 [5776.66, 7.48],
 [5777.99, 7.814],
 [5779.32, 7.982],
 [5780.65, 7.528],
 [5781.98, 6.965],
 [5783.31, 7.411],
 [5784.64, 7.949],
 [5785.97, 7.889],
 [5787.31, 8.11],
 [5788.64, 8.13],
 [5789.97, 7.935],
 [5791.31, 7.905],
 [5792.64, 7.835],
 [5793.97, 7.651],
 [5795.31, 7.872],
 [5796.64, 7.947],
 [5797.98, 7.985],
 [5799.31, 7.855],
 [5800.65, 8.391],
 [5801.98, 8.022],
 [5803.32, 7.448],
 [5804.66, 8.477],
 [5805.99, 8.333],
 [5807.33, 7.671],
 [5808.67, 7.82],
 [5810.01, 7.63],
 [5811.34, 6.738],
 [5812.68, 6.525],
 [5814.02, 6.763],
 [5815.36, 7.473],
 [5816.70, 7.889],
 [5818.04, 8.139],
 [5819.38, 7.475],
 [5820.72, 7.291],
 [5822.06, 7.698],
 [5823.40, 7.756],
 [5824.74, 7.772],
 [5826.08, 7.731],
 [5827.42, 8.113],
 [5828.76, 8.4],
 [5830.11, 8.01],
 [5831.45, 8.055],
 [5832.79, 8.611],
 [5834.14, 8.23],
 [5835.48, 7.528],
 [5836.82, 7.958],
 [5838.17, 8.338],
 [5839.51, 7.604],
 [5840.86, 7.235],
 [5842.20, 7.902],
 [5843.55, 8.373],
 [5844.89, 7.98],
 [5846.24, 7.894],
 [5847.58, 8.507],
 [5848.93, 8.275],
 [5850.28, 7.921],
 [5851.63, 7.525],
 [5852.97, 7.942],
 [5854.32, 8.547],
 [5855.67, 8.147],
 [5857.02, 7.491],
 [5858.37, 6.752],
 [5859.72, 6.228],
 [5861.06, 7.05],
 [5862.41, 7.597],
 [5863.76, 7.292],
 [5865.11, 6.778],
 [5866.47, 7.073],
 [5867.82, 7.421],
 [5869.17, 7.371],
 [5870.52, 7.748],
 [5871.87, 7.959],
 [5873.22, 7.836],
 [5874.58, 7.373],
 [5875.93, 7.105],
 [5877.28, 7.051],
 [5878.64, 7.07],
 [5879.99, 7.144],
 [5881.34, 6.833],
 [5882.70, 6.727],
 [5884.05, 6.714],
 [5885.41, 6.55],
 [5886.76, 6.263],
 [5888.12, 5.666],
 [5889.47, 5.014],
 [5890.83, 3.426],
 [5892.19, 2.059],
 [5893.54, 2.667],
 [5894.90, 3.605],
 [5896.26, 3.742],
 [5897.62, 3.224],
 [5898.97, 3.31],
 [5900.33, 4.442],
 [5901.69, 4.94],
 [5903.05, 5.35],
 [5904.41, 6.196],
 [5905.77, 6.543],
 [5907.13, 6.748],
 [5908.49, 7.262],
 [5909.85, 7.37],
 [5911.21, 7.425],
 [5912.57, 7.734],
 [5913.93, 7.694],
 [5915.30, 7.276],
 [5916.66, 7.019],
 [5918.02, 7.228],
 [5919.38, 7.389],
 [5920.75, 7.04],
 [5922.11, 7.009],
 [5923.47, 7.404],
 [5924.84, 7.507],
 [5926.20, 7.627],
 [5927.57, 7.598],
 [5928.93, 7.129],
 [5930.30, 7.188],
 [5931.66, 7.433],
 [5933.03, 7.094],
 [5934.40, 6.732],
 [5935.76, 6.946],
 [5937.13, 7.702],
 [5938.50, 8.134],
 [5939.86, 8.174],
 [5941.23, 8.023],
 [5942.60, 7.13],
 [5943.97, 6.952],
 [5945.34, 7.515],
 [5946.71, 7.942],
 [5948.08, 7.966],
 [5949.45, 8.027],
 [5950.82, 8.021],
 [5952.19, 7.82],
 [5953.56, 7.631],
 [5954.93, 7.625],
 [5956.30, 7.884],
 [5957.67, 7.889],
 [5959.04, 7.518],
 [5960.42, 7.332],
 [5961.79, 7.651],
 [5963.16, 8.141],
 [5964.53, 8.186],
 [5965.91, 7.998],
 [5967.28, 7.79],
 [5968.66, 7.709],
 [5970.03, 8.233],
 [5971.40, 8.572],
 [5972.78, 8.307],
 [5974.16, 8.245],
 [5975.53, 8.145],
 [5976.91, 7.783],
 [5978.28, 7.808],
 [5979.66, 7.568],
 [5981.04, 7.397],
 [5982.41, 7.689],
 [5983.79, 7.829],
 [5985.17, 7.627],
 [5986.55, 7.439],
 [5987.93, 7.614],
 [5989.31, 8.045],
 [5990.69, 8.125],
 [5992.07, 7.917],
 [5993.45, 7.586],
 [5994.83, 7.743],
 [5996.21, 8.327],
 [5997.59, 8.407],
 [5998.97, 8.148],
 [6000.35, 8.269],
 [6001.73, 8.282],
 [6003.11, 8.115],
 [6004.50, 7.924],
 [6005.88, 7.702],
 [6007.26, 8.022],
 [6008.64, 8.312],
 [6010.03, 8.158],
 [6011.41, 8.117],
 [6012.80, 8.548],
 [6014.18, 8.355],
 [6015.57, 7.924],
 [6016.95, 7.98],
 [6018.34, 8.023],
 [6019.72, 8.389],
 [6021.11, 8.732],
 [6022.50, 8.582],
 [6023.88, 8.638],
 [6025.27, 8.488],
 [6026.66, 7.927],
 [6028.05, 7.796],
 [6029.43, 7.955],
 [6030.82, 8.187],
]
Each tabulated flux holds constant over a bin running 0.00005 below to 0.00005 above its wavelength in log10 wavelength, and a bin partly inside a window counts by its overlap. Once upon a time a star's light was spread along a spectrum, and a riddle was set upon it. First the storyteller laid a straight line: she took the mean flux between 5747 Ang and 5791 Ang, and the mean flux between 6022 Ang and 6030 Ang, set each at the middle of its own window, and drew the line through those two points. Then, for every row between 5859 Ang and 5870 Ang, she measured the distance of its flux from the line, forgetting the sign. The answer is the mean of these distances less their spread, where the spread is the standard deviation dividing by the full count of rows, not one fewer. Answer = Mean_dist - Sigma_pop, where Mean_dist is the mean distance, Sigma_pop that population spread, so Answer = 0.43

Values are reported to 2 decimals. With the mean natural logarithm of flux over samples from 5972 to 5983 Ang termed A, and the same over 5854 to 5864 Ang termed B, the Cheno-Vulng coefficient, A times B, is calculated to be 4.11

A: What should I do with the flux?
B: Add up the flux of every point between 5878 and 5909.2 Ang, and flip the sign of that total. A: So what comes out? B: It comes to -121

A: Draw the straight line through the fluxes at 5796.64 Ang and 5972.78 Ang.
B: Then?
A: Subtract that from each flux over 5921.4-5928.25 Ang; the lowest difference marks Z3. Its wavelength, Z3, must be 5922.11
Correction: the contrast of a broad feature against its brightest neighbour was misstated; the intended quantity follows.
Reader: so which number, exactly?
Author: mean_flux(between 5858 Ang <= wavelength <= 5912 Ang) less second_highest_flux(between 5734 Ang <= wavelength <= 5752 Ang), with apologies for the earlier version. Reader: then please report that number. -1.9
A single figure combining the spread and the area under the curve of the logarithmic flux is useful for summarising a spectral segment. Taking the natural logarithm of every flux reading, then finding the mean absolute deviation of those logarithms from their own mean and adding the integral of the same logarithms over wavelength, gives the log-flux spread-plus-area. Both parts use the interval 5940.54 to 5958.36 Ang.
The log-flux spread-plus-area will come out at 36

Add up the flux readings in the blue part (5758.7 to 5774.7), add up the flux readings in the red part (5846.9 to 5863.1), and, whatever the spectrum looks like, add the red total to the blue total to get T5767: 186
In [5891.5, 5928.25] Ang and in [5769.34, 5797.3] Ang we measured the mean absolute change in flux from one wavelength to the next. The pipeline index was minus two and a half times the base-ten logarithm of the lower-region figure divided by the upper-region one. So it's 0.5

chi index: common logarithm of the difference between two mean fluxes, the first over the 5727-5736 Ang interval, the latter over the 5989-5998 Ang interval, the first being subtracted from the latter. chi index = -0.17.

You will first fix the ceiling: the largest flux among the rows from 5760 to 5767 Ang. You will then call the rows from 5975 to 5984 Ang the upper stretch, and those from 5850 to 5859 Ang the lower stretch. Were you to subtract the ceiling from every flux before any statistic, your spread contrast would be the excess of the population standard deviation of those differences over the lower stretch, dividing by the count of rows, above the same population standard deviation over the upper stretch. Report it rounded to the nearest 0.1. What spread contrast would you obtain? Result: 0.3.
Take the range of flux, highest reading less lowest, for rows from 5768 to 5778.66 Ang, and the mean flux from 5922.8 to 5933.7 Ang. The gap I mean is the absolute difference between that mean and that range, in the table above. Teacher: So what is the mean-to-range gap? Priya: 6.5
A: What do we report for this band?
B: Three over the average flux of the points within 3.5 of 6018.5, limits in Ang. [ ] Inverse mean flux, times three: 0.365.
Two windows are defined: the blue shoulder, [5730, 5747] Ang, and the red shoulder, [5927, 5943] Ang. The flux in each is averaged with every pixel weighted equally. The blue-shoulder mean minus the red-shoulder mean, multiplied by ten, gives 2.1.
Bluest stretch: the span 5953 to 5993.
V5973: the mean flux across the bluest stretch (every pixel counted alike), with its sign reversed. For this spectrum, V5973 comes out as -7.9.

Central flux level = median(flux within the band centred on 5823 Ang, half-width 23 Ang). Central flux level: 7.85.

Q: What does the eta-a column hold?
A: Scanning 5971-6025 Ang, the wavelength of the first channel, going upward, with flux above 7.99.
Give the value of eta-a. 5971.40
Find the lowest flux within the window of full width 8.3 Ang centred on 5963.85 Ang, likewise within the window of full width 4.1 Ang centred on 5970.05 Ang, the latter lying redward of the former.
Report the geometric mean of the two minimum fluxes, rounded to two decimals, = 7.52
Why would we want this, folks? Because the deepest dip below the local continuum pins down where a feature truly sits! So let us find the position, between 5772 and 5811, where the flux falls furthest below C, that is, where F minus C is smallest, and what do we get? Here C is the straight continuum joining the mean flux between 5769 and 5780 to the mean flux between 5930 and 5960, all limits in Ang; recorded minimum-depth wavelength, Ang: 5781.98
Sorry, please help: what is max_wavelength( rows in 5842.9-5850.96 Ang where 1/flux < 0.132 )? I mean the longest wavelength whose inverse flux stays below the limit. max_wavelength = 5850.28 Ang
